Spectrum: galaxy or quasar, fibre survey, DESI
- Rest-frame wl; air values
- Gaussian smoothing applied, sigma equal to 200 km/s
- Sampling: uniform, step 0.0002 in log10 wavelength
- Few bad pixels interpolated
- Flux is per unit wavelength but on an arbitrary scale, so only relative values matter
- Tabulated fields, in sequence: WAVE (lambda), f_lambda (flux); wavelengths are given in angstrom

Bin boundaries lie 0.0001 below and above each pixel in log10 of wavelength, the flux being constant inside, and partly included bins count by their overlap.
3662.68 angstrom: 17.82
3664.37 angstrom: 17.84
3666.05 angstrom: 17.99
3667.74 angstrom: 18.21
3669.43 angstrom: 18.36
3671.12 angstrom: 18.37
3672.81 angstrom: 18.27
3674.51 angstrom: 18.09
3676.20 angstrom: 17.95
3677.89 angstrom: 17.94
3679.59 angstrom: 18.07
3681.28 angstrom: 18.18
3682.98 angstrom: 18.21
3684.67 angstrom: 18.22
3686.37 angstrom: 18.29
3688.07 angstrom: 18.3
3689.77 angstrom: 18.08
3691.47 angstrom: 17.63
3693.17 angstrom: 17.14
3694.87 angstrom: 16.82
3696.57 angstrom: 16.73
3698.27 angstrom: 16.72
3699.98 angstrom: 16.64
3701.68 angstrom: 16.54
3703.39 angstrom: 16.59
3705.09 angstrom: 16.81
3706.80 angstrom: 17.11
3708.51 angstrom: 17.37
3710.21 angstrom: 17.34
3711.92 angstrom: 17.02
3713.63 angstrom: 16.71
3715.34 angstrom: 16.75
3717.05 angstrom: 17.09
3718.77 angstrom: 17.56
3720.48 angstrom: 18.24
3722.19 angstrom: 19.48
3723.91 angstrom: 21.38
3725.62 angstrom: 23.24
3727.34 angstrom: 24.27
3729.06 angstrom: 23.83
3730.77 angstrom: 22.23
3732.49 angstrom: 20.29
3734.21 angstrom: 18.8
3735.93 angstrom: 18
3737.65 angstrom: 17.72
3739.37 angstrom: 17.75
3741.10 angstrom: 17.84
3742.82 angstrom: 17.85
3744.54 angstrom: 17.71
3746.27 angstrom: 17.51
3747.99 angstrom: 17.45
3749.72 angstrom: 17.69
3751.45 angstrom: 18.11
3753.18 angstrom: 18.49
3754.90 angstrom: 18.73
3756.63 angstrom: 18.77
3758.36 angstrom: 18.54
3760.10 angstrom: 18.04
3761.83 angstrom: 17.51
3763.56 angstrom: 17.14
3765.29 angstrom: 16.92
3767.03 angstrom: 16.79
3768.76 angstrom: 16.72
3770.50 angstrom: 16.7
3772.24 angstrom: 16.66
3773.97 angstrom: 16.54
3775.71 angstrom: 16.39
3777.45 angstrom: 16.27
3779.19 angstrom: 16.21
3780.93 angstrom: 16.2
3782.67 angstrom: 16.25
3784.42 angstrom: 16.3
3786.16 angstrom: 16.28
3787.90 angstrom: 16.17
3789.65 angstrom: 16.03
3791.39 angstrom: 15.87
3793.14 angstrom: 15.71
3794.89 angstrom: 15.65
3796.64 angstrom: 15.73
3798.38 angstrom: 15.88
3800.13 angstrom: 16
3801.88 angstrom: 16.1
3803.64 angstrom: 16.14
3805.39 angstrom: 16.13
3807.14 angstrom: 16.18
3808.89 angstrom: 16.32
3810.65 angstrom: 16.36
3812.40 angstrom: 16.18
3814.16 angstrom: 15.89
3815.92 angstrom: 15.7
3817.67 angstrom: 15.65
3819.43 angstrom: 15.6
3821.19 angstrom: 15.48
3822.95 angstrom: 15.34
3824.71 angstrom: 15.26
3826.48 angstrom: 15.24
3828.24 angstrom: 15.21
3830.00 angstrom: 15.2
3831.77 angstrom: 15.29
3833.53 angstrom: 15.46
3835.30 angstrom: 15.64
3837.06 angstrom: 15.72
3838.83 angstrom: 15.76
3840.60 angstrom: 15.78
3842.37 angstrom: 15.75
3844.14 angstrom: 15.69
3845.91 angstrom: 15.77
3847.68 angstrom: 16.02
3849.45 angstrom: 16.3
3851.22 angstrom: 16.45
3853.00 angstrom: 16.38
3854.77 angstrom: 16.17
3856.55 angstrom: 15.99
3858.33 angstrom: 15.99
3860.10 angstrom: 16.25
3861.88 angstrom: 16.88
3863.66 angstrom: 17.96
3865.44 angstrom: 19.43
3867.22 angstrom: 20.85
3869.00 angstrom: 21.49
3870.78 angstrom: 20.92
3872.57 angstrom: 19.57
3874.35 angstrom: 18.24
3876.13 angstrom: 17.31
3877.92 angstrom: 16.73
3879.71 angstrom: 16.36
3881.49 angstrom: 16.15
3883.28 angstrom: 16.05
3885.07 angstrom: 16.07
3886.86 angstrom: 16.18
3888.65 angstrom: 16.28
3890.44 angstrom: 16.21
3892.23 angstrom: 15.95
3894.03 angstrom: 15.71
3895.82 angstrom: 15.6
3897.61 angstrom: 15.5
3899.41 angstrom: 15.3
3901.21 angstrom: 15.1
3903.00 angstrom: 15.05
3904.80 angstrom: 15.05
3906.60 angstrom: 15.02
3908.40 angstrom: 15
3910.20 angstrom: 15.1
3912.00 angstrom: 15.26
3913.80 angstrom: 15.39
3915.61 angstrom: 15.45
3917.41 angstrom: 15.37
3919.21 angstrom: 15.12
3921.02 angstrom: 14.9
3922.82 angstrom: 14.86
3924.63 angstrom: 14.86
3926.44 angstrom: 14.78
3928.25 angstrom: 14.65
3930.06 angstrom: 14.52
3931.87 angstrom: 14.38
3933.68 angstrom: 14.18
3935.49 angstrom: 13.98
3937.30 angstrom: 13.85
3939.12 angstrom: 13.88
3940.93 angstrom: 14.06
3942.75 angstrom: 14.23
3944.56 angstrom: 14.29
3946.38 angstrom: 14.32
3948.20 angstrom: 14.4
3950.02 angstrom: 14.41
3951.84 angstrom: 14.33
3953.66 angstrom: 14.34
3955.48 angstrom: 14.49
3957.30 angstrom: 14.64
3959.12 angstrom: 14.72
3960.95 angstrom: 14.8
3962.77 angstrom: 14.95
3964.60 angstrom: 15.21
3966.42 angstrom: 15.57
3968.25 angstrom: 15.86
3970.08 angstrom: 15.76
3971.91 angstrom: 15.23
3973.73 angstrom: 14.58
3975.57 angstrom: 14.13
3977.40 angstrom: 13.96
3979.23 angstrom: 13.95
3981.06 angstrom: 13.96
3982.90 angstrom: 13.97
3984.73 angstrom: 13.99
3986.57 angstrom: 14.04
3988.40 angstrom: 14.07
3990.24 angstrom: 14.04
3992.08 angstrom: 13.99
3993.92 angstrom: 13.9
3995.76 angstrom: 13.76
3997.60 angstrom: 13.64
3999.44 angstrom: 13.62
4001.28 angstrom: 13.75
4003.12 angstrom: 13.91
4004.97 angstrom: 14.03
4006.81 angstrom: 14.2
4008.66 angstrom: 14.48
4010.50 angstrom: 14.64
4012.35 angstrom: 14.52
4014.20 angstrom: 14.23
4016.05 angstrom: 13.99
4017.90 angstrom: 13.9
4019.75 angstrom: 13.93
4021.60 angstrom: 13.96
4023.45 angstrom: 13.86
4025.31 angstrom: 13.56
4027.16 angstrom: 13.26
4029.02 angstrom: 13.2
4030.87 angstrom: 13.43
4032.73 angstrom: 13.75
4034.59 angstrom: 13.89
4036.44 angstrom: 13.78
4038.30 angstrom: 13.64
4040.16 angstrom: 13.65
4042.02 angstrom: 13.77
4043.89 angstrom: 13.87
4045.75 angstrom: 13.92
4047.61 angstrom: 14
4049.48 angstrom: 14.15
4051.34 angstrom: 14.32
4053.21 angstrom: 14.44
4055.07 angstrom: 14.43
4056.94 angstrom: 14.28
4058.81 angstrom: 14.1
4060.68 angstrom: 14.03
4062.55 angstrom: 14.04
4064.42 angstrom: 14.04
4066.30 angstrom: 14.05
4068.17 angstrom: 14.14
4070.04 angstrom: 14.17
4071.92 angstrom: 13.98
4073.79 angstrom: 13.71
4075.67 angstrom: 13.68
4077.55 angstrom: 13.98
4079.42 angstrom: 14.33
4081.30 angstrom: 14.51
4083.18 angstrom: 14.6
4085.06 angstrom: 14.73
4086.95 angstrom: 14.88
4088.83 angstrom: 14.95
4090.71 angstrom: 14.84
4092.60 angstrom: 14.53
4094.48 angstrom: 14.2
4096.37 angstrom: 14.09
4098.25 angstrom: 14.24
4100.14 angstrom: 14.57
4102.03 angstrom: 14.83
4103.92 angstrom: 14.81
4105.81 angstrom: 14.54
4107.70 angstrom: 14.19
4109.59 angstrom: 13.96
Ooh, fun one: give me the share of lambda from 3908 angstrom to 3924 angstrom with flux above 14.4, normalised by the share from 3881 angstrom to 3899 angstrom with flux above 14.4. 1.0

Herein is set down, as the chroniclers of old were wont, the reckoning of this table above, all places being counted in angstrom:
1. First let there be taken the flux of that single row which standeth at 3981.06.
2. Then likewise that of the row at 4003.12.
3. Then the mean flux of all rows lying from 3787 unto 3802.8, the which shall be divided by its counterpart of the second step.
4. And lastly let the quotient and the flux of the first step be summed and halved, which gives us 7.6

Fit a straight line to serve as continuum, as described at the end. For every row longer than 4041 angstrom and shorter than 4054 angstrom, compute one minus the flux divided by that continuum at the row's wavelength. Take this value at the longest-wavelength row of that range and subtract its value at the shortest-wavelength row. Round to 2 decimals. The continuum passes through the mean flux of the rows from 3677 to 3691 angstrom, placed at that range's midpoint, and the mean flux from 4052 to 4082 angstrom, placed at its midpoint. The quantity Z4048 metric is -0.05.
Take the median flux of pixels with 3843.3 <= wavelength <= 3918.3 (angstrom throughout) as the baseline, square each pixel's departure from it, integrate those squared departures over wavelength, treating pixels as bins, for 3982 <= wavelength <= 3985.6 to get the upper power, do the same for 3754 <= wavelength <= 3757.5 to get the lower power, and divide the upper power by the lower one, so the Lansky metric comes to 1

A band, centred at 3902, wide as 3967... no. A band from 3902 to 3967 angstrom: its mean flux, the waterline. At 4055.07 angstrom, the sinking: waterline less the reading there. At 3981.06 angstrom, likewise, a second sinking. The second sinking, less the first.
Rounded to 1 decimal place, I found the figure 0.5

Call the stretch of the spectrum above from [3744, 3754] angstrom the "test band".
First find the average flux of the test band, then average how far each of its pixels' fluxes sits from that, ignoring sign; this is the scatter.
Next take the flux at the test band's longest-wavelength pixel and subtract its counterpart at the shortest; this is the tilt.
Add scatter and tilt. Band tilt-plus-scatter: 1.1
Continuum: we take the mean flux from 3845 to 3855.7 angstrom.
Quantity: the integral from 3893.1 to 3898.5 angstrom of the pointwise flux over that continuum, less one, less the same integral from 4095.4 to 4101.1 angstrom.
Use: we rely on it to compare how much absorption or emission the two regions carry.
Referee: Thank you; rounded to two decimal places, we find 0.47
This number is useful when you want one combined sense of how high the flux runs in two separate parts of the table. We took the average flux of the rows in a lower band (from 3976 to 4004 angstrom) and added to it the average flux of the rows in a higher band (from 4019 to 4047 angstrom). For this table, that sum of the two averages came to 27.6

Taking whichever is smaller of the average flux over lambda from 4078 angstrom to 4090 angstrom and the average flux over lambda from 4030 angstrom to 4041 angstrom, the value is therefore 13.7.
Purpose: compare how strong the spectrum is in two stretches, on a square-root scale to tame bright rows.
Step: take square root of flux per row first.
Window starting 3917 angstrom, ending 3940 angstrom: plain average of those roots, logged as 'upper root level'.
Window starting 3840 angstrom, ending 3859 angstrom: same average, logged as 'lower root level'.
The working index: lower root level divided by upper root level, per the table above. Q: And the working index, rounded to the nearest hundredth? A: 1.05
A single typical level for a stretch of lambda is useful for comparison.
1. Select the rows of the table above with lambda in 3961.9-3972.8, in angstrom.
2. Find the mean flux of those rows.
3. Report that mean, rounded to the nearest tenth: 15.4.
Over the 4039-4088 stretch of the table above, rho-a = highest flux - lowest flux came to 1.2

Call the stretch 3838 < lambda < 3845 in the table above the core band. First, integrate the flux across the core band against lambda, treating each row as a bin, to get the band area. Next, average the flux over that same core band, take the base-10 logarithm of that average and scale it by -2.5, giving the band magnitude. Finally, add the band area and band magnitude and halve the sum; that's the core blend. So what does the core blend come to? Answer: 54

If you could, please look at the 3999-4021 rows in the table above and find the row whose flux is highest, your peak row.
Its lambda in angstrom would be 4010.50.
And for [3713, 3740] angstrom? 3727.34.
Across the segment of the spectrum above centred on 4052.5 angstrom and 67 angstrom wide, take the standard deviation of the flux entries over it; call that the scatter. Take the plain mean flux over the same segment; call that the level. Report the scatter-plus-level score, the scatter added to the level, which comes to 14.3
